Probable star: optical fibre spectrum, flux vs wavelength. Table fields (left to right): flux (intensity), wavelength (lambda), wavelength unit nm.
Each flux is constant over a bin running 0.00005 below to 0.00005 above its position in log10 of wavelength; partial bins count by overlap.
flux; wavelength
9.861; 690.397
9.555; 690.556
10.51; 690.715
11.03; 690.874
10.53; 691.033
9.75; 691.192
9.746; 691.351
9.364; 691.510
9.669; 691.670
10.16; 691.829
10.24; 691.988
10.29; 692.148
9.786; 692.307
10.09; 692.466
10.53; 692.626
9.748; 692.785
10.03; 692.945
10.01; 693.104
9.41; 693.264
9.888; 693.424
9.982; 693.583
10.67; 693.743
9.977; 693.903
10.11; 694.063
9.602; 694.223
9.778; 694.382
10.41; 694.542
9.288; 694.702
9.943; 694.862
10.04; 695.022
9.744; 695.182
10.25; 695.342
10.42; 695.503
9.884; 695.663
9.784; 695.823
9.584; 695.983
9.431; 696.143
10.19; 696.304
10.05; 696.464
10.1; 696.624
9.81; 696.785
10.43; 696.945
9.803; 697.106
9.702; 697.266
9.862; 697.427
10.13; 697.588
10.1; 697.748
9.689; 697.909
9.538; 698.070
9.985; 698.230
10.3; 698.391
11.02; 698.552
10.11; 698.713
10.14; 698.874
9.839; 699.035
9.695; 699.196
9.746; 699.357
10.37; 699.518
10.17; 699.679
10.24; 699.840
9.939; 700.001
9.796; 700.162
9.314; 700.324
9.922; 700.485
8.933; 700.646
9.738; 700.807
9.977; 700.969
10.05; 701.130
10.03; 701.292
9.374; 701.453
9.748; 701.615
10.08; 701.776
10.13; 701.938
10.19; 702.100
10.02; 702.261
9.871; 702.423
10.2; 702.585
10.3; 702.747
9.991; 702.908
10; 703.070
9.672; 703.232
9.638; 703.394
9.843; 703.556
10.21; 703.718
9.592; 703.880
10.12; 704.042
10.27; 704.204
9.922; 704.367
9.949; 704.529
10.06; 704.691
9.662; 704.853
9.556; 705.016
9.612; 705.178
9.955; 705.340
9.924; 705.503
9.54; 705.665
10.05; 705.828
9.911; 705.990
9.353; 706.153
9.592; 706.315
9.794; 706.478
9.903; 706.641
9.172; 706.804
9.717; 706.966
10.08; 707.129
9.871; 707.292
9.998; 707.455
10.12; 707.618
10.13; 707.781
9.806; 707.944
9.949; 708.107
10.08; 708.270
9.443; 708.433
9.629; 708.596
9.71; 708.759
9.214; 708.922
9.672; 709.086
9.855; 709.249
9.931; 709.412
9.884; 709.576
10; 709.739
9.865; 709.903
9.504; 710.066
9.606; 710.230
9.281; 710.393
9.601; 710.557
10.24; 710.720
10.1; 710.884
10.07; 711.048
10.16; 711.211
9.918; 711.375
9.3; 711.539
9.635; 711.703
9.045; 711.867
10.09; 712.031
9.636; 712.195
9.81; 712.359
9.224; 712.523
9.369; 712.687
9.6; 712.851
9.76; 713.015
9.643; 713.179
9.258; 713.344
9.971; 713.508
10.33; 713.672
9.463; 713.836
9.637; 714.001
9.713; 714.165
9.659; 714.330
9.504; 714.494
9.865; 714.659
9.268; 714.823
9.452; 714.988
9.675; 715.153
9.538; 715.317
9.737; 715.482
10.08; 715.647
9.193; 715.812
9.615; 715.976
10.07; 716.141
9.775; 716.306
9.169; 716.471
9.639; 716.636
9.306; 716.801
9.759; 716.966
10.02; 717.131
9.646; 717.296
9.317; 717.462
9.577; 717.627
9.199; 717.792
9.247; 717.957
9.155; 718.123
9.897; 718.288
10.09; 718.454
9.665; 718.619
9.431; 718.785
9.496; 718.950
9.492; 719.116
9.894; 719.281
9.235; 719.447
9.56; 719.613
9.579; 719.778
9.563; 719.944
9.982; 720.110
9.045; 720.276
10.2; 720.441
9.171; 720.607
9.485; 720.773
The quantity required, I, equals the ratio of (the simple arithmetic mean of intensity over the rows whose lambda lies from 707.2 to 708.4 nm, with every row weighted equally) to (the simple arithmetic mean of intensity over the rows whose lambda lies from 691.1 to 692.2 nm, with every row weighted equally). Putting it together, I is 1.01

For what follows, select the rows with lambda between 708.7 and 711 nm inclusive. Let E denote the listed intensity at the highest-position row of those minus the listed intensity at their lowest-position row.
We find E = 0.39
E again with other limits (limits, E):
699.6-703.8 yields 0.04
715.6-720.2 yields -0.10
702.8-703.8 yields 0.22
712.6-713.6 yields 0.60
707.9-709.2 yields -0.13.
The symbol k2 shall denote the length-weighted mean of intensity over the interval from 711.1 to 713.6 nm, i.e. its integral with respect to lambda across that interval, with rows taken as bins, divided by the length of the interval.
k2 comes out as 9.6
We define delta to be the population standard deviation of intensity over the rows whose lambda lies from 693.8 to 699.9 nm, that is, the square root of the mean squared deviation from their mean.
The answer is 0.327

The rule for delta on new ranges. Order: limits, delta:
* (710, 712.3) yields 0.360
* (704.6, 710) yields 0.249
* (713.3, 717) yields 0.293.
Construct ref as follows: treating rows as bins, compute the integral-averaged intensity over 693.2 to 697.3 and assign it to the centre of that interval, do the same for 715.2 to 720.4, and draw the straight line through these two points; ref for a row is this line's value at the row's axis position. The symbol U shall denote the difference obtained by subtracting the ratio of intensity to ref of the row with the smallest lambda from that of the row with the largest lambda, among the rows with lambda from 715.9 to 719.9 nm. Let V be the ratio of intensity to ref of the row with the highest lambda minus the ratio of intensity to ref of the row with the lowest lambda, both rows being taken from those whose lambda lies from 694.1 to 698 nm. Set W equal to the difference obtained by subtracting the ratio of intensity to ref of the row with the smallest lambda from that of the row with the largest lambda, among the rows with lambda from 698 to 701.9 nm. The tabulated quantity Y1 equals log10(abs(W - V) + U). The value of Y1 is -1.31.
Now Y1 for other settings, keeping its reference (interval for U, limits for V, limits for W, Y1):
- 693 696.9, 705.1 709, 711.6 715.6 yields -1.43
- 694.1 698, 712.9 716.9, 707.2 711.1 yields -1.09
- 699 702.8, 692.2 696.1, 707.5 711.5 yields -1.28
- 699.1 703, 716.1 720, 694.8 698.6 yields -0.70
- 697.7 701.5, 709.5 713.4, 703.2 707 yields -2.87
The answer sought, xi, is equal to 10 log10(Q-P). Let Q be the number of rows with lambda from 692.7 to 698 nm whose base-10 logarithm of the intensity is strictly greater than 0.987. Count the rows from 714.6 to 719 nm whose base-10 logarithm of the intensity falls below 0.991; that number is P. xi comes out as 7.0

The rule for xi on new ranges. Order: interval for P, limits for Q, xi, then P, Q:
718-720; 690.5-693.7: 8.5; 9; 16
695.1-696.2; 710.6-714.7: 9.0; 4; 12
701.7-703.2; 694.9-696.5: 9.0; 0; 8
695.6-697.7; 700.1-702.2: 7.8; 4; 10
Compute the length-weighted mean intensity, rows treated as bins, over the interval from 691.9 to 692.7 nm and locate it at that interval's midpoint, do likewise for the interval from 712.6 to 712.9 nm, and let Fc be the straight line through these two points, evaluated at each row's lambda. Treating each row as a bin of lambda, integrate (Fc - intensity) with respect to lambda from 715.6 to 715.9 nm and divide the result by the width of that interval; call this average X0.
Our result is -0.2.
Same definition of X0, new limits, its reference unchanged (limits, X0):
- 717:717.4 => -0.5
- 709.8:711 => -0.2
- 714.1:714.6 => -0.2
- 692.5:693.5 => 0.2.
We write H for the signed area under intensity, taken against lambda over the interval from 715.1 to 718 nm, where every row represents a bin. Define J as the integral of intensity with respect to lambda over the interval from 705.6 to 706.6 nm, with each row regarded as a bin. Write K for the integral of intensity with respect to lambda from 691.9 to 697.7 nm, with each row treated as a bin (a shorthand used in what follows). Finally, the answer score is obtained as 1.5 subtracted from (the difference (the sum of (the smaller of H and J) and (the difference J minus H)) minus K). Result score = -68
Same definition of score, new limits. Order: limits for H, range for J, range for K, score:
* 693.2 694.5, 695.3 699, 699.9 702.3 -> 12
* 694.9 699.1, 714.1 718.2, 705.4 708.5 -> 5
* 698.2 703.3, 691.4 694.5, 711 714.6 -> -25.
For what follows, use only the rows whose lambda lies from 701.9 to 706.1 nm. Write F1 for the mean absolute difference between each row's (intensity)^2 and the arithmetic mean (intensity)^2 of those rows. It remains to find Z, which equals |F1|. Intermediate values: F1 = 3.69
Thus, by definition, 3.7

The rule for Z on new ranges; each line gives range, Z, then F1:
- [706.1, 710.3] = 4.2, 4.18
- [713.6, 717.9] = 4.3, 4.26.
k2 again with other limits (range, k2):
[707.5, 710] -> 9.8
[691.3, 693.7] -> 9.9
